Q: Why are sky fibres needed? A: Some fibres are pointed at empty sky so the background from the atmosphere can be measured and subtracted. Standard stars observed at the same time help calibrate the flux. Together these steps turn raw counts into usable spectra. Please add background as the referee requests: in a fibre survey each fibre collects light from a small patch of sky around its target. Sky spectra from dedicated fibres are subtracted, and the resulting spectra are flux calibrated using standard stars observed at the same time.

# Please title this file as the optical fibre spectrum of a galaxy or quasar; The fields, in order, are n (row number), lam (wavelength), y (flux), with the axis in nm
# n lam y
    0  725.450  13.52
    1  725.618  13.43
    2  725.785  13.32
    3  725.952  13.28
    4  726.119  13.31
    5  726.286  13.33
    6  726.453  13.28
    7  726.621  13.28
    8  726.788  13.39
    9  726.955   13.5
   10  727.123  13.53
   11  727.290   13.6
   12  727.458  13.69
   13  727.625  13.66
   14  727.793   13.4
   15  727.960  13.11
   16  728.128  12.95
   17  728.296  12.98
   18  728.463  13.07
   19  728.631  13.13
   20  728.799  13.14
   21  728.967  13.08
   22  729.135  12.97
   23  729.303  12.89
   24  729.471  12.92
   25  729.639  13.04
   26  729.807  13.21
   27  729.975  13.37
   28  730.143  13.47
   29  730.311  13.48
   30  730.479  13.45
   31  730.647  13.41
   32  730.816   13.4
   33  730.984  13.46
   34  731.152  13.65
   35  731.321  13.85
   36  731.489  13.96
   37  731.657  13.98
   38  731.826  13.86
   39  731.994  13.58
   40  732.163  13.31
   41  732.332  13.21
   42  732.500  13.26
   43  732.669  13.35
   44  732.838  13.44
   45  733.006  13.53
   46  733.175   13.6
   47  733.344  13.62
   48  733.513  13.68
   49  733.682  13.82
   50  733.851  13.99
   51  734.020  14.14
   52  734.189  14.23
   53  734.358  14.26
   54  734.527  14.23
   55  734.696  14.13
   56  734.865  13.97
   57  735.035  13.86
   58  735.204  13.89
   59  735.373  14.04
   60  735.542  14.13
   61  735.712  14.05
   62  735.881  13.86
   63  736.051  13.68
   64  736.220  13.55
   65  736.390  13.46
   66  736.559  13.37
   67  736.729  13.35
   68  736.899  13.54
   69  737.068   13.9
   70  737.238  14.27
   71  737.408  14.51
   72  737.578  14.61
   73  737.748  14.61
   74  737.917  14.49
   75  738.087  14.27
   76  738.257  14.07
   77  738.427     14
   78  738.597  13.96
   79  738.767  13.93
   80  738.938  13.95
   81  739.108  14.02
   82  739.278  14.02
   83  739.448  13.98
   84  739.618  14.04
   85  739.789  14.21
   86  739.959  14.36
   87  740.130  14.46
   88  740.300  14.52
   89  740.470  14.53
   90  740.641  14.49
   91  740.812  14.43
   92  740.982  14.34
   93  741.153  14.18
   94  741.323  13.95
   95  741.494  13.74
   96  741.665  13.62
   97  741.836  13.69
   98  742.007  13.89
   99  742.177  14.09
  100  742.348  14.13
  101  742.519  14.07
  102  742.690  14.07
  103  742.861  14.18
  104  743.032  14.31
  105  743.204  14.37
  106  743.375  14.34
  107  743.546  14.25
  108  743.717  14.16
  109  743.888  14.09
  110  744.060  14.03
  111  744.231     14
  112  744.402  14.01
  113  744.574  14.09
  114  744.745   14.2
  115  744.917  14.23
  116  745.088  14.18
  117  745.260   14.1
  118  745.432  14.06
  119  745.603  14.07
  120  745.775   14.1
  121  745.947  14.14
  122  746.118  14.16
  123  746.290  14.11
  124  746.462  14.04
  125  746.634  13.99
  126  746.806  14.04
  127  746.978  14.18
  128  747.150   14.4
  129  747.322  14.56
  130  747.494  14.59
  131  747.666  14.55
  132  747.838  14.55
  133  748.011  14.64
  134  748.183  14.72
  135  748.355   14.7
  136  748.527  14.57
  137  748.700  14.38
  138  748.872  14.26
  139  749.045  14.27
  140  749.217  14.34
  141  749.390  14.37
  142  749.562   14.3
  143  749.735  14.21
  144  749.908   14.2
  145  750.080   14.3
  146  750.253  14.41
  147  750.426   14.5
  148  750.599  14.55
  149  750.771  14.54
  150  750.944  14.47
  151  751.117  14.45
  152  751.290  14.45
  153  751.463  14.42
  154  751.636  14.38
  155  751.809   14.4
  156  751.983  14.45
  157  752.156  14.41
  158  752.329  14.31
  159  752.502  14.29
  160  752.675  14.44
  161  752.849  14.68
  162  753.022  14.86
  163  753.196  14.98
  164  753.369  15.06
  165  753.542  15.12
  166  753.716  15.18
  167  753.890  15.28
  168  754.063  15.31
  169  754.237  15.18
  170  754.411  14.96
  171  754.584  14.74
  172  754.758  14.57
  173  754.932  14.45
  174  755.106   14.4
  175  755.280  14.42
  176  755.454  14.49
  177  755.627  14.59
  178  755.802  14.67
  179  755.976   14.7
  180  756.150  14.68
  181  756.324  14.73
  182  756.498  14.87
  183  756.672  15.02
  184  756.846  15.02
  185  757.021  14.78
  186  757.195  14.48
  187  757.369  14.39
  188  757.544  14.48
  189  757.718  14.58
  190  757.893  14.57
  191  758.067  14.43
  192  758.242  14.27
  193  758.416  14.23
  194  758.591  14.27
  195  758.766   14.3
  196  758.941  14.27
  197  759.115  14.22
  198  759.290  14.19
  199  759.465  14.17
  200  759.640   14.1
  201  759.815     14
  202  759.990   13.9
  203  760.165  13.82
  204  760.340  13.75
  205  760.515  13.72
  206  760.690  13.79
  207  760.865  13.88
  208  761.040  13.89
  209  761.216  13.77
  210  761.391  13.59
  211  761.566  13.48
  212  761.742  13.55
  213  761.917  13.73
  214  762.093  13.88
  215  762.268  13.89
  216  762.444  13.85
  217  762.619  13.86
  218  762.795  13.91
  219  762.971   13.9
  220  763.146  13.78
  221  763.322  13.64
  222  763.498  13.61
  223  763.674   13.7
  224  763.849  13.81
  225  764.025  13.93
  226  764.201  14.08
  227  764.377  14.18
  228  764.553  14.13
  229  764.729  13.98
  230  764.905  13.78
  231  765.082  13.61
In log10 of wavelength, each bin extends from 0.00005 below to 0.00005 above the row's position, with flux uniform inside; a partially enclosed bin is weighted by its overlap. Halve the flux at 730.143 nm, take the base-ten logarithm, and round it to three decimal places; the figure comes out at 0.828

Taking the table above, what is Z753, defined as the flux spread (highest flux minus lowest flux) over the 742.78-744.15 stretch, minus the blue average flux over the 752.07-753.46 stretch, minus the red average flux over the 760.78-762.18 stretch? -28.0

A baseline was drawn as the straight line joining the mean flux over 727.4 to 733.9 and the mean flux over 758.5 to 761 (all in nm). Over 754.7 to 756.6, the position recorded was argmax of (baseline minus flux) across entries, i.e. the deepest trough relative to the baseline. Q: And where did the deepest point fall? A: 755.106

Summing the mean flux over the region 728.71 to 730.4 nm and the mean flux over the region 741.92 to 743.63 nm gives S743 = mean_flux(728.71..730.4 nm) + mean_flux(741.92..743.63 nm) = 27.3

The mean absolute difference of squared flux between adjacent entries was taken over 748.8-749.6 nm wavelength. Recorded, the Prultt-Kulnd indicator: 1.3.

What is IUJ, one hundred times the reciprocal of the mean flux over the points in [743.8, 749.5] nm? 7.01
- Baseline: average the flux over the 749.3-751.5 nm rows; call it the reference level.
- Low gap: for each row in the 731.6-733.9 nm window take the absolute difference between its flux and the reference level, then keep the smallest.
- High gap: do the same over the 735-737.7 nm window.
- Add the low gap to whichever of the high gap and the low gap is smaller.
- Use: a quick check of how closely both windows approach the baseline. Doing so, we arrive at 0.52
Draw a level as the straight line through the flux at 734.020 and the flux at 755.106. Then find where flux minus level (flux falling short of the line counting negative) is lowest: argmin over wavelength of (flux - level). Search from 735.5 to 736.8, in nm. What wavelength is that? 736.729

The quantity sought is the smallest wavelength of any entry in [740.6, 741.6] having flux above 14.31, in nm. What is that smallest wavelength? 740.641 nm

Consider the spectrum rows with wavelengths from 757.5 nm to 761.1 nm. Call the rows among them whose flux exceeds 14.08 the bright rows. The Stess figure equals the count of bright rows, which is 13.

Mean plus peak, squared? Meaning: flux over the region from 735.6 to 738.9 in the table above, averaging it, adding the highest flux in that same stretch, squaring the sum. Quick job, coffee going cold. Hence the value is 817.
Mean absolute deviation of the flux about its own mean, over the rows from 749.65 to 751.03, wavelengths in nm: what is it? 0.12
